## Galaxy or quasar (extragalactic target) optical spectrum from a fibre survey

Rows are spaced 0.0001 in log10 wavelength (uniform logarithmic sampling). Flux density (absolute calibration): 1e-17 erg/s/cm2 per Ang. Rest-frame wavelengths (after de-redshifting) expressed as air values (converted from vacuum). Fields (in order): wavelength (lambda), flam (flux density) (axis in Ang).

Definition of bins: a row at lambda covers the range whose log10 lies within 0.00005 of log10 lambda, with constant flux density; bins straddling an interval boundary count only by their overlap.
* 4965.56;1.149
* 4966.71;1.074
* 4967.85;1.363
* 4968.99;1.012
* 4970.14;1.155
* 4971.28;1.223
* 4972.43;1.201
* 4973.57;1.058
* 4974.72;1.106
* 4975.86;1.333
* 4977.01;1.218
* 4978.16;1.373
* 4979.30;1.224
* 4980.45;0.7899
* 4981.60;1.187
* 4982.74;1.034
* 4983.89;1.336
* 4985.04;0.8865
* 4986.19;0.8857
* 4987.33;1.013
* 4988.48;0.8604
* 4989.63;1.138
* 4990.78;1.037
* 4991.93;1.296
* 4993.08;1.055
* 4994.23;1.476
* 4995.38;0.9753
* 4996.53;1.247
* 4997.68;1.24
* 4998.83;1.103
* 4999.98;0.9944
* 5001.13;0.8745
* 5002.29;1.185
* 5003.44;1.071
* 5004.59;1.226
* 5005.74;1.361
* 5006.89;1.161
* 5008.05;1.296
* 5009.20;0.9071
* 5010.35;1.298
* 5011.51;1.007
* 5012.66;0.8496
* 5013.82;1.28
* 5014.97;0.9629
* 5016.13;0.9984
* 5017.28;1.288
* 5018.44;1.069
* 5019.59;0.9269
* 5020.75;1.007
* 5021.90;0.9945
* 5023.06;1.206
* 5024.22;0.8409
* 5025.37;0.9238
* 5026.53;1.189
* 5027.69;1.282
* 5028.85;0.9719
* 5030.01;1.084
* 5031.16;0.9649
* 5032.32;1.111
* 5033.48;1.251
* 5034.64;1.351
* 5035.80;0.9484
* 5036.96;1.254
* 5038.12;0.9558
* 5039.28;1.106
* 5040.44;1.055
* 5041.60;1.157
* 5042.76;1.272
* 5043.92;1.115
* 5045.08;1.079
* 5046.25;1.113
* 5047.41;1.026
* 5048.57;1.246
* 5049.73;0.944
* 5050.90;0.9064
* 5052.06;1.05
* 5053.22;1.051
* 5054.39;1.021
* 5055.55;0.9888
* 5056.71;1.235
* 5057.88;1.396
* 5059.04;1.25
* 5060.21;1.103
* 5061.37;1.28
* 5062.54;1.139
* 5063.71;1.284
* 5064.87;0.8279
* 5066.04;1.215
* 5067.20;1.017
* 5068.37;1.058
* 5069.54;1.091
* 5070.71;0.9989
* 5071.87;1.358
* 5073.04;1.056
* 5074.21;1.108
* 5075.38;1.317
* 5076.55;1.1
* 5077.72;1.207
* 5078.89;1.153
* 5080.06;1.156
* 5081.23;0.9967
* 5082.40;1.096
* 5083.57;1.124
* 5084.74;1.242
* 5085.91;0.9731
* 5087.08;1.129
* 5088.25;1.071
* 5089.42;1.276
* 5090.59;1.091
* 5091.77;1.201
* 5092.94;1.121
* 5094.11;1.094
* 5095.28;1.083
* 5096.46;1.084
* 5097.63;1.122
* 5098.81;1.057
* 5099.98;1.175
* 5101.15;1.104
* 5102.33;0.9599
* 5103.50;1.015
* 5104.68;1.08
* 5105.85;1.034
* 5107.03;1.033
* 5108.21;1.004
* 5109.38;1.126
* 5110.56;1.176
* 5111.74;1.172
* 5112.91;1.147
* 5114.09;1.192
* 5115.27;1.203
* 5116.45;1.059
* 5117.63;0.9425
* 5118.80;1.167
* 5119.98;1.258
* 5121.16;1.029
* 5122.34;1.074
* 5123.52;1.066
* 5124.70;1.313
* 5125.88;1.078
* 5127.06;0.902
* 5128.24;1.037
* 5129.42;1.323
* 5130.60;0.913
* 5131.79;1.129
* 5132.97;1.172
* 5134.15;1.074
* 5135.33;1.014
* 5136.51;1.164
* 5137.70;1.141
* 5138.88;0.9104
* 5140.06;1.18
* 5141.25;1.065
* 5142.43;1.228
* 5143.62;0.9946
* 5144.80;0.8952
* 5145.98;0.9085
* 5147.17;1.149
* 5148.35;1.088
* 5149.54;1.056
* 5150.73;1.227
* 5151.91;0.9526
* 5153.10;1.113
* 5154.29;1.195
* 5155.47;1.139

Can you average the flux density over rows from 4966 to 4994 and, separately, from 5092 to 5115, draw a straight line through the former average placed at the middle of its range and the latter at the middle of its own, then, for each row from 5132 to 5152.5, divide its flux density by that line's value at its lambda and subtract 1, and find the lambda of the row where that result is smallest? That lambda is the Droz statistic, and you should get 5144.80 Ang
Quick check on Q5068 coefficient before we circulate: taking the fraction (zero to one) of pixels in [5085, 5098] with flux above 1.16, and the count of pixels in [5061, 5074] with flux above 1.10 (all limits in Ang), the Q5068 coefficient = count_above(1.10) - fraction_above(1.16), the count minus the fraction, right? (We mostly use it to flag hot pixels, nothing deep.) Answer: 4.8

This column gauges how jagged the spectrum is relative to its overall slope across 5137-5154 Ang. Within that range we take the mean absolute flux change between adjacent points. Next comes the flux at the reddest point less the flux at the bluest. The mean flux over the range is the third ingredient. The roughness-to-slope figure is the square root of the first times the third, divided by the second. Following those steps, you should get -15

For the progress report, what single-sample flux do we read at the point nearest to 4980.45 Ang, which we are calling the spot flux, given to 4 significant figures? 0.7899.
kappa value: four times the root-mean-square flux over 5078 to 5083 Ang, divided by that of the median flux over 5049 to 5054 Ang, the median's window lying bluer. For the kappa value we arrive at 4.42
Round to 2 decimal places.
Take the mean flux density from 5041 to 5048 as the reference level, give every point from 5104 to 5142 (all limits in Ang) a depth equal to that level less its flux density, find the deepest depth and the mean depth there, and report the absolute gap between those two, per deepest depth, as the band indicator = 0.88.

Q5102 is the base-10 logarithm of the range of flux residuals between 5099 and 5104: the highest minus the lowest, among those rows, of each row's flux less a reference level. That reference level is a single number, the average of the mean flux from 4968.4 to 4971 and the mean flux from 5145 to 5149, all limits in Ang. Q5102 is -0.67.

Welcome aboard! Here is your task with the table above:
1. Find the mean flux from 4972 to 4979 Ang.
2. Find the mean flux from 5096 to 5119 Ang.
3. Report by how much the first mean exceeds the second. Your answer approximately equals 0.12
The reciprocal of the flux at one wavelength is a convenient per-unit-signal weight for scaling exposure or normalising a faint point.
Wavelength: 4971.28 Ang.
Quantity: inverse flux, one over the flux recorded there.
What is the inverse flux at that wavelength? 0.82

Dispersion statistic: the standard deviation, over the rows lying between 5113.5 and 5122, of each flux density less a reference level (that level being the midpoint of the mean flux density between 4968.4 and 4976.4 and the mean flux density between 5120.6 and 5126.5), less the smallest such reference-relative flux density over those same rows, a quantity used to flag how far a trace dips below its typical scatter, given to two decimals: 0.30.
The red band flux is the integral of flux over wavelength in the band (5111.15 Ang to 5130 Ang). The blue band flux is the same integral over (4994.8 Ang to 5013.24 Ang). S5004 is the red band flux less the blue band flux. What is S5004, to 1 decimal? 0.7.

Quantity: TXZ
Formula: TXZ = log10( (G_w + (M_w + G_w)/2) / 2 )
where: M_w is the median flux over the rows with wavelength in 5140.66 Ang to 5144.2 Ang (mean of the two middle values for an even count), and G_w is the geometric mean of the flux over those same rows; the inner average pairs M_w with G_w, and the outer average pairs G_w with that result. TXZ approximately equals 0.04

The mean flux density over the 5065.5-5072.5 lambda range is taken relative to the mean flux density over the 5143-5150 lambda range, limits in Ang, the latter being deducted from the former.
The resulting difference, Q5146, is 0.11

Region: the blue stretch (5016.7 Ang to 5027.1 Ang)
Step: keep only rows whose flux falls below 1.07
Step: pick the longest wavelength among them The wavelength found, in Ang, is 5025.37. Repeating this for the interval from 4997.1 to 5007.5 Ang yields 5001.13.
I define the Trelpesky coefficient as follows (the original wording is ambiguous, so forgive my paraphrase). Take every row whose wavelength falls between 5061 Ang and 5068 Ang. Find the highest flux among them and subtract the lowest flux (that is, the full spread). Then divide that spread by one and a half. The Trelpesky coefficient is 0.304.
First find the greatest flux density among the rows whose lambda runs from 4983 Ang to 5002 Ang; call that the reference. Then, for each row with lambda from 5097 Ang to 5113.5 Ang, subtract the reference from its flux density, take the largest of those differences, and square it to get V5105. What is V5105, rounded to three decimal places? 0.090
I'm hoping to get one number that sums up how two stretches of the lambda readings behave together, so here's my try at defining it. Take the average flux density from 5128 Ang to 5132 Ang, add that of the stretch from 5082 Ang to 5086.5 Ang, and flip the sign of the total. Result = -2.21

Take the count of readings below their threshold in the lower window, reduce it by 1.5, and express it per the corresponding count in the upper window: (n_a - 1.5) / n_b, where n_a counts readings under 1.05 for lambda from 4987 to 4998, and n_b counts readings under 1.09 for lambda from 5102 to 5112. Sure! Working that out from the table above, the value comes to 0.42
